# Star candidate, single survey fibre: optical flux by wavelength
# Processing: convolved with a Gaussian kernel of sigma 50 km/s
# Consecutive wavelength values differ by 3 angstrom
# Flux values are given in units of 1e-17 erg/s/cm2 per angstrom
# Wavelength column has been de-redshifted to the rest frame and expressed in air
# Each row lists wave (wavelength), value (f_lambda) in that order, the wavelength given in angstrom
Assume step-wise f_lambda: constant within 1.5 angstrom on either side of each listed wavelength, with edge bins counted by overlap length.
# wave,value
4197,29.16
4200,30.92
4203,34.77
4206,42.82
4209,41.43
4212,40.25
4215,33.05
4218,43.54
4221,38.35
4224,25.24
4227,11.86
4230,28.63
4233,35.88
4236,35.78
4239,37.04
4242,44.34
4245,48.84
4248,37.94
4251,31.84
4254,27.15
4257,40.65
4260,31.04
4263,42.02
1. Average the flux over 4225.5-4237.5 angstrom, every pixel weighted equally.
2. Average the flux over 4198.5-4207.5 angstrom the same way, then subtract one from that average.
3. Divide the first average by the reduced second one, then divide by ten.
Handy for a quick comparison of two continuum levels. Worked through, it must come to 0.080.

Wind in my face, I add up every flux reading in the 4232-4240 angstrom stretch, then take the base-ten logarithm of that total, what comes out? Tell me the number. 2.04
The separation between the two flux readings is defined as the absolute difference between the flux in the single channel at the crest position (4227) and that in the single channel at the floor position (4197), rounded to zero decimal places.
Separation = 17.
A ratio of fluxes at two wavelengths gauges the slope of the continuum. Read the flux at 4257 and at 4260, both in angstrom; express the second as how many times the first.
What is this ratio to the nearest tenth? 0.8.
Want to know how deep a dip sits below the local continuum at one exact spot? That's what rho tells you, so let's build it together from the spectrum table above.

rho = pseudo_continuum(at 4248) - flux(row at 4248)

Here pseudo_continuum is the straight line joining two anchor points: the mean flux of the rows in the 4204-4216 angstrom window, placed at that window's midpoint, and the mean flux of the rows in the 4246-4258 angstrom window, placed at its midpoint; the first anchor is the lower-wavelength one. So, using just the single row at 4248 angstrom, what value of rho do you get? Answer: -3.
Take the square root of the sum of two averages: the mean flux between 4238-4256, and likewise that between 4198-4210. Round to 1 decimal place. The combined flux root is 8.7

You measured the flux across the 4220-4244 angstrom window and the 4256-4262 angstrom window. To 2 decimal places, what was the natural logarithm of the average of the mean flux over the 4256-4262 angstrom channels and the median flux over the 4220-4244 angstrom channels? 3.58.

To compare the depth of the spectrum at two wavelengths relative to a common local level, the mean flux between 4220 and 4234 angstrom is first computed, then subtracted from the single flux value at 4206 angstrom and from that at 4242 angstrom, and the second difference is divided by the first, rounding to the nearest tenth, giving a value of 1.1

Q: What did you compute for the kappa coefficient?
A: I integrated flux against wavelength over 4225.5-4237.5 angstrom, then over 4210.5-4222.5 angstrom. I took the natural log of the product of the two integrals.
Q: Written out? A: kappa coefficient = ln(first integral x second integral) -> 12.0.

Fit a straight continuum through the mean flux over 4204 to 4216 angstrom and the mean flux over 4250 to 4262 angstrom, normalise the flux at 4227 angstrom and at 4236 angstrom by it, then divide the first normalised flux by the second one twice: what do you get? 0.32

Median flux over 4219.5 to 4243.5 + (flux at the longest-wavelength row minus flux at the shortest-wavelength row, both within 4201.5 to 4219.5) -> 45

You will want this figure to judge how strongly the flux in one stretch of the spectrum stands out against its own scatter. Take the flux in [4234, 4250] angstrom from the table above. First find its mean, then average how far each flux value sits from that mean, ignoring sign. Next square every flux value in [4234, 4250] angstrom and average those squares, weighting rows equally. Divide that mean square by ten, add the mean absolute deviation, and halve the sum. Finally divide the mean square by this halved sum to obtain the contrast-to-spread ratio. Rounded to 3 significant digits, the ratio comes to 19.5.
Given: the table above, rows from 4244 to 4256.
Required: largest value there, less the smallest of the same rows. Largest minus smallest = 22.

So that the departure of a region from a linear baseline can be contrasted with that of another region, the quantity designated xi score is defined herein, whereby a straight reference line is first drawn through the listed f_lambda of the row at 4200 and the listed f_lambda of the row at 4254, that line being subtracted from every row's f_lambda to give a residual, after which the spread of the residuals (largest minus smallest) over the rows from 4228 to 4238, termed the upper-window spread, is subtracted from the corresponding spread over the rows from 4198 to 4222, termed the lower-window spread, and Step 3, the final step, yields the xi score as 6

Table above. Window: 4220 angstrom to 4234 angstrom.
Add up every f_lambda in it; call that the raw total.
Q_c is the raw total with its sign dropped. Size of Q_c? 140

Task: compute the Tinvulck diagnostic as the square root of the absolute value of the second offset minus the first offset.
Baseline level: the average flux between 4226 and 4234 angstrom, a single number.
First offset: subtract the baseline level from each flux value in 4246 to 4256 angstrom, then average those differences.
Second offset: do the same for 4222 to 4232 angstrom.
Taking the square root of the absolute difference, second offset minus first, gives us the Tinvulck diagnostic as 3.2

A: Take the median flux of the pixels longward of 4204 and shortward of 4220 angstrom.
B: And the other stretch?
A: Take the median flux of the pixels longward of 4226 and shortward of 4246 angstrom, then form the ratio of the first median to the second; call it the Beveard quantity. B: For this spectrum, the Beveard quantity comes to 1.15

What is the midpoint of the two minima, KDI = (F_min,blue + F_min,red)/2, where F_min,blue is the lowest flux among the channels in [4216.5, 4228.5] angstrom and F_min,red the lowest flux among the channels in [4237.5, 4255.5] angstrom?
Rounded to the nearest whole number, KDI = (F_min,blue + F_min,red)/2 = 20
